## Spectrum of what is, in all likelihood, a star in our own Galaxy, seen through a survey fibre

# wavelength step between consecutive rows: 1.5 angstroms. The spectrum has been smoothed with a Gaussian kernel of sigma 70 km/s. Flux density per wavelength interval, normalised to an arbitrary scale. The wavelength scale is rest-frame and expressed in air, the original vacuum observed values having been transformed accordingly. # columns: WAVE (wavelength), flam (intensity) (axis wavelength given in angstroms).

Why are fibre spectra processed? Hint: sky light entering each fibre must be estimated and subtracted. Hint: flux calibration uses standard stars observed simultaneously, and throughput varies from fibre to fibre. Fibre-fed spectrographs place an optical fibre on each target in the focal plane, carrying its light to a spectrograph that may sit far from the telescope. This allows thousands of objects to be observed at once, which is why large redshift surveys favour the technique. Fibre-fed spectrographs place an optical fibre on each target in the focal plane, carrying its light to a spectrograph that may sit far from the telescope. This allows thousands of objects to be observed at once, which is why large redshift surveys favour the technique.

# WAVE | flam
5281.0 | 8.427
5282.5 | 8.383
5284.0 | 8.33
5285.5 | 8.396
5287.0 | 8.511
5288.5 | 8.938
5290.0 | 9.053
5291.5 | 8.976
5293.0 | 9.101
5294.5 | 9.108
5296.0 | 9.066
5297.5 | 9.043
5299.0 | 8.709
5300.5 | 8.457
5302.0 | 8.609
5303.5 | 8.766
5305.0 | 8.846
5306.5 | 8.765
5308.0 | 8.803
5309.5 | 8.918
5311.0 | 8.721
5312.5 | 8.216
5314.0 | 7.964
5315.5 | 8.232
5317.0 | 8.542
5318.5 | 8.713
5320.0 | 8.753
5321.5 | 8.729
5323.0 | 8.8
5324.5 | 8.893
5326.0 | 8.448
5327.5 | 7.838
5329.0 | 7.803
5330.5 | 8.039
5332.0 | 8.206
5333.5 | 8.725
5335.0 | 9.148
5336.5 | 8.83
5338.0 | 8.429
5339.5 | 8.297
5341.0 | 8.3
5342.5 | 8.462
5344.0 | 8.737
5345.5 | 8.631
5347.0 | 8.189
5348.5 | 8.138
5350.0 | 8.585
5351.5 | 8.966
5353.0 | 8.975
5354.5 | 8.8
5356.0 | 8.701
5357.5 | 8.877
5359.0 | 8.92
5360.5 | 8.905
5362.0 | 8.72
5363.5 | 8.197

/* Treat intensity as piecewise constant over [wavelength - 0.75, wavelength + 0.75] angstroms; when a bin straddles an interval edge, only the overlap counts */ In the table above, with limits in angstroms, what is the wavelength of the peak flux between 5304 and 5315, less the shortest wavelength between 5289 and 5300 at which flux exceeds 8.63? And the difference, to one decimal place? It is 19.5 angstroms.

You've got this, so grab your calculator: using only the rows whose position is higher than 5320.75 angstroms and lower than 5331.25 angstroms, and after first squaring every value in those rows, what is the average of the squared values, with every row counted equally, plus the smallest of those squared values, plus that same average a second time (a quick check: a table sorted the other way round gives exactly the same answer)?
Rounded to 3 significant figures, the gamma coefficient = 201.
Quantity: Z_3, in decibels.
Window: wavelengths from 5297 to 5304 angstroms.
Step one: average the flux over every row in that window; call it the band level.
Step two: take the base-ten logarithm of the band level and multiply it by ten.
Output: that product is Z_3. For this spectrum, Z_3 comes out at 9.40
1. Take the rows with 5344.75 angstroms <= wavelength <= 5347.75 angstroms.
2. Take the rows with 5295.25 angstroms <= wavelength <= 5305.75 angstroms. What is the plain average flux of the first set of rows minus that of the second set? -0.38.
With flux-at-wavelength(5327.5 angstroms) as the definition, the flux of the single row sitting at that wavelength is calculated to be 7.838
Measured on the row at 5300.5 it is 8.457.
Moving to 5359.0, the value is 8.92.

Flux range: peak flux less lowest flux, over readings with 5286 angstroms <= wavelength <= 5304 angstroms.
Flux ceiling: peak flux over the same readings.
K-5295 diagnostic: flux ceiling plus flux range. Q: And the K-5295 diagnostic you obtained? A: 9.8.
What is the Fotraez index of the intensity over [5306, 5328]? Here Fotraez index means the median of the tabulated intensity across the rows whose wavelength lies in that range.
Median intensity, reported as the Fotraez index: 8.72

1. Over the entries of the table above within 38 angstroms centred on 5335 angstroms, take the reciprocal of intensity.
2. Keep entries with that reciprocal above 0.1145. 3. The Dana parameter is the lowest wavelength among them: 5317.0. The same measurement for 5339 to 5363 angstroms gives 5339.5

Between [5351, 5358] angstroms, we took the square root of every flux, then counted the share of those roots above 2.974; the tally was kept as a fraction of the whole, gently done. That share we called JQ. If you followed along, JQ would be 0.60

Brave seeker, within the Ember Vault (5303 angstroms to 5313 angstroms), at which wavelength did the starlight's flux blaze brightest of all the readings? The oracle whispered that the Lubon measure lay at 5309.5 angstroms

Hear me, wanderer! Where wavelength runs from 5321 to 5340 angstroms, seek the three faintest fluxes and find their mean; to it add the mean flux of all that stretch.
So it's 16.4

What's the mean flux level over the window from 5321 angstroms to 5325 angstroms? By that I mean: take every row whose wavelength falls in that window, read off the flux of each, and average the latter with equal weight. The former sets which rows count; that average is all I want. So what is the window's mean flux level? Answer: 8.81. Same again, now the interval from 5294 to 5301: 8.88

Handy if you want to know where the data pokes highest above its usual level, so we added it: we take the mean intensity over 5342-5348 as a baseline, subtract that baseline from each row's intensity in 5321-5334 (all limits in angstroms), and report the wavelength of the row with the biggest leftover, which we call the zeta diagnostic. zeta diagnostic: 5324.5 angstroms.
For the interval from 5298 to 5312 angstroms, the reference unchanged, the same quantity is 5309.5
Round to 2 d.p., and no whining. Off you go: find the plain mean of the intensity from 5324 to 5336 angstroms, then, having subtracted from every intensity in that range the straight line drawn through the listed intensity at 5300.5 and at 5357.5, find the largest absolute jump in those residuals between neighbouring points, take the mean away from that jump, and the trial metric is -7.77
